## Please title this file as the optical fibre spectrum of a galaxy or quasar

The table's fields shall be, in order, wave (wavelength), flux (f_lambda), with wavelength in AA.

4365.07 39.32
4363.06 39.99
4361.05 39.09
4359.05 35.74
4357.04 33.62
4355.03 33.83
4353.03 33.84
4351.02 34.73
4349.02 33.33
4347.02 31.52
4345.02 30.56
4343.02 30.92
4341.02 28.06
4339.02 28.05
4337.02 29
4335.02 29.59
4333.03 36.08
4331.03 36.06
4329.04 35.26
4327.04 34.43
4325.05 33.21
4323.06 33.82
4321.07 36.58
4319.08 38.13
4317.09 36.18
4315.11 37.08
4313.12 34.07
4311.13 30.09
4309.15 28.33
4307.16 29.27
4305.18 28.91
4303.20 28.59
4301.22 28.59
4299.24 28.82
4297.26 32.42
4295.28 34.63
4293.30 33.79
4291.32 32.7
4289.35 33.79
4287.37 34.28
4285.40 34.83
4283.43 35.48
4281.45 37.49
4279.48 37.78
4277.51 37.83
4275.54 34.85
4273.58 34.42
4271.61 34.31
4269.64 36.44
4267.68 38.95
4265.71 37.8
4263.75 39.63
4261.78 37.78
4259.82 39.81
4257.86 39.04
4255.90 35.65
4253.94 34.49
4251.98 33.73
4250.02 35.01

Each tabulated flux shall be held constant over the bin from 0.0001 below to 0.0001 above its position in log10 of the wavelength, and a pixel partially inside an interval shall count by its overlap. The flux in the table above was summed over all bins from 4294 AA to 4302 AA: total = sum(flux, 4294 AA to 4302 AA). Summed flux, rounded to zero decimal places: 124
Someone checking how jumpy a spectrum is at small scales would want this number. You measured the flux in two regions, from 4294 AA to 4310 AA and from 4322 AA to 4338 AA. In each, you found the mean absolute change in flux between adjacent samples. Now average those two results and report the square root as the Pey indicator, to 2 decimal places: 1.14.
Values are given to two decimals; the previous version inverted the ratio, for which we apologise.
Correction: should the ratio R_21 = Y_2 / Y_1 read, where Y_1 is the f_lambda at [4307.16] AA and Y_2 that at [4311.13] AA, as 1.03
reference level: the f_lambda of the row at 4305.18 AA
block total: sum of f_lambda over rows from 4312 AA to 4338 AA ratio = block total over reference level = 15.5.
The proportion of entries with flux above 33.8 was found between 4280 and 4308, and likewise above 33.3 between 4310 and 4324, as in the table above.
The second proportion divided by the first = 2.40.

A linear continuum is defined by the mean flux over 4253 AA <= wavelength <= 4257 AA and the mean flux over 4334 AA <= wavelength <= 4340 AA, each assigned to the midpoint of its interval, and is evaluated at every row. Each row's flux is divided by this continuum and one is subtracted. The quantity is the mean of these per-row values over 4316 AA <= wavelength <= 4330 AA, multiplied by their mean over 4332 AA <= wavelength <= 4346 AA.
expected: 0.010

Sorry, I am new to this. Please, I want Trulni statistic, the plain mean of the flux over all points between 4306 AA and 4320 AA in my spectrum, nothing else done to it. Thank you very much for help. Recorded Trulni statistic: 33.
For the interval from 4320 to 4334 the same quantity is 35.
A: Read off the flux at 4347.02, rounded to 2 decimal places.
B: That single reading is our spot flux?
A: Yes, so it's 31.52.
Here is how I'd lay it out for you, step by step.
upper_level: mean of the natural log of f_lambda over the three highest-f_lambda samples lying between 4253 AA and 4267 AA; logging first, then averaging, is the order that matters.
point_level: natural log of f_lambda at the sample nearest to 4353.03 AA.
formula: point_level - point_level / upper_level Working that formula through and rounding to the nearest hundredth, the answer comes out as 2.56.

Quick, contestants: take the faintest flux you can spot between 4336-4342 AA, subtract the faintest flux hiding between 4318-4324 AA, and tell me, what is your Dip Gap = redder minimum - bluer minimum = -6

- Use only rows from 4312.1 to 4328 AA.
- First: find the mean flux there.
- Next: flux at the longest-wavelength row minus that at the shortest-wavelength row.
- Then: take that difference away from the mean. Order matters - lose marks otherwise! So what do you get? 35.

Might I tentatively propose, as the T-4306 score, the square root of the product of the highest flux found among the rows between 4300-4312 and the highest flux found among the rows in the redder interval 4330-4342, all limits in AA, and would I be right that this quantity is 32.9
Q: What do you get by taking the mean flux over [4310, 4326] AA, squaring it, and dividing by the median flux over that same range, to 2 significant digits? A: 35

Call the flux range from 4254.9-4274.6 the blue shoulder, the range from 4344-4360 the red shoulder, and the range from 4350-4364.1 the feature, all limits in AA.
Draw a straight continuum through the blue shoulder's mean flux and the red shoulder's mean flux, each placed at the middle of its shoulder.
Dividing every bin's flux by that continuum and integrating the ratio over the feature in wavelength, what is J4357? 15.2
